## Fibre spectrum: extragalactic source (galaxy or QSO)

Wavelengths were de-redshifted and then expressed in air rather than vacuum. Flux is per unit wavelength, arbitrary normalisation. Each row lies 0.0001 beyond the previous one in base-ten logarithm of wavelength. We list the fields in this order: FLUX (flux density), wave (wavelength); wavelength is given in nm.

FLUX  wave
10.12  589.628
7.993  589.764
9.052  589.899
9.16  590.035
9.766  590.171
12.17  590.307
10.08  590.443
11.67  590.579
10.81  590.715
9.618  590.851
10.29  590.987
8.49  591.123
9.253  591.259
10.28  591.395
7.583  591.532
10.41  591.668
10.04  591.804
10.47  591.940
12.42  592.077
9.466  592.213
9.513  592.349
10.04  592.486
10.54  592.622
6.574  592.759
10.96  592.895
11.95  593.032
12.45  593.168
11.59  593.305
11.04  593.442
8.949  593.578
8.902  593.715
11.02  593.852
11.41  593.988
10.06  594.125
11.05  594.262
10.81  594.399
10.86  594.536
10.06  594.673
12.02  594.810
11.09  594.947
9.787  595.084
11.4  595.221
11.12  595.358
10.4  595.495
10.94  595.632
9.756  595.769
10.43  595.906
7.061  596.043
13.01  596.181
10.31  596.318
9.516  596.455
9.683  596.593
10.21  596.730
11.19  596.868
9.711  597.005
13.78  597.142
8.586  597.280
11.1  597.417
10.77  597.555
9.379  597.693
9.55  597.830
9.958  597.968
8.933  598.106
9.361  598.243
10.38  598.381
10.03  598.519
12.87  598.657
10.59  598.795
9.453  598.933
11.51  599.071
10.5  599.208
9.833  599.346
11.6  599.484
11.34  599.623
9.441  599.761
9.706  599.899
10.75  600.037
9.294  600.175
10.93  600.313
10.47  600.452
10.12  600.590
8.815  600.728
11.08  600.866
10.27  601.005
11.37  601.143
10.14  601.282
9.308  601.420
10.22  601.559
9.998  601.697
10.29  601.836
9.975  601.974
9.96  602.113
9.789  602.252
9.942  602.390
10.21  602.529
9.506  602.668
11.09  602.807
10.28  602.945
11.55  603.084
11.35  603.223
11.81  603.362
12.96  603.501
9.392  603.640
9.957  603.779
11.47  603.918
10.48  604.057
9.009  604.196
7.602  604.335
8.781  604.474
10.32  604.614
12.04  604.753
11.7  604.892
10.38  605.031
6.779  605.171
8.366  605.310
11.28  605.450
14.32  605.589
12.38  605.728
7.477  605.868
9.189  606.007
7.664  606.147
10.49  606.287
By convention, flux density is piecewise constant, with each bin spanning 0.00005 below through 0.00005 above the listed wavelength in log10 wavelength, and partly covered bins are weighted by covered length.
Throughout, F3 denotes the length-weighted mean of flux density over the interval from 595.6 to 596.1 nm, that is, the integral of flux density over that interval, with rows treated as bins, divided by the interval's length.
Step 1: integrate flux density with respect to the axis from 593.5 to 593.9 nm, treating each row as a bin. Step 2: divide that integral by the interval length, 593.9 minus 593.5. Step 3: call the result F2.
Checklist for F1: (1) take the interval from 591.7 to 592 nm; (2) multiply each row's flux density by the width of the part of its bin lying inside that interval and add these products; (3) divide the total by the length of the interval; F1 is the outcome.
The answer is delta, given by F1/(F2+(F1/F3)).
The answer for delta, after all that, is 0.96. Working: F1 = 10.3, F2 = 9.6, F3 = 9.51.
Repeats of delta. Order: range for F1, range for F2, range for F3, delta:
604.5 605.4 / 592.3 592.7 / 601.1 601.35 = 0.91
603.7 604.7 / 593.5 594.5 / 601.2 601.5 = 0.86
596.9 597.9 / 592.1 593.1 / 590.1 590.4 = 0.95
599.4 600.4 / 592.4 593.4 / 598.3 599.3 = 0.90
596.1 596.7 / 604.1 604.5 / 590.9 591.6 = 1.08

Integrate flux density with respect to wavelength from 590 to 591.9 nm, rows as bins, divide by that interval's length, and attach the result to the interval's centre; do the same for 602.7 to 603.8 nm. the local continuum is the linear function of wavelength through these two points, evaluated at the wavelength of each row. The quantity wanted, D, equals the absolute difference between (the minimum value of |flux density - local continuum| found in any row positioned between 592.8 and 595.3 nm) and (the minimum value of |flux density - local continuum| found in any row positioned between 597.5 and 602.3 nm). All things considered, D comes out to 0.185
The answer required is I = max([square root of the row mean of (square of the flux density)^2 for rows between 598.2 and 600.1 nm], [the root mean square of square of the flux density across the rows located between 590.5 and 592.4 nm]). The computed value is 113.8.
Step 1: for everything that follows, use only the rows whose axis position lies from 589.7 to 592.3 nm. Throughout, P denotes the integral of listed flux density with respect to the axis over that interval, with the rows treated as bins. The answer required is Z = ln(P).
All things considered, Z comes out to 3.3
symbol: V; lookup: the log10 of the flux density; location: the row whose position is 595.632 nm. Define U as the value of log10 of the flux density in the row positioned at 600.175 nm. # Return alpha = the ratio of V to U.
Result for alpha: 1.07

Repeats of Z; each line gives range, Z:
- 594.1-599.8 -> 4.1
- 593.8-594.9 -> 2.5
